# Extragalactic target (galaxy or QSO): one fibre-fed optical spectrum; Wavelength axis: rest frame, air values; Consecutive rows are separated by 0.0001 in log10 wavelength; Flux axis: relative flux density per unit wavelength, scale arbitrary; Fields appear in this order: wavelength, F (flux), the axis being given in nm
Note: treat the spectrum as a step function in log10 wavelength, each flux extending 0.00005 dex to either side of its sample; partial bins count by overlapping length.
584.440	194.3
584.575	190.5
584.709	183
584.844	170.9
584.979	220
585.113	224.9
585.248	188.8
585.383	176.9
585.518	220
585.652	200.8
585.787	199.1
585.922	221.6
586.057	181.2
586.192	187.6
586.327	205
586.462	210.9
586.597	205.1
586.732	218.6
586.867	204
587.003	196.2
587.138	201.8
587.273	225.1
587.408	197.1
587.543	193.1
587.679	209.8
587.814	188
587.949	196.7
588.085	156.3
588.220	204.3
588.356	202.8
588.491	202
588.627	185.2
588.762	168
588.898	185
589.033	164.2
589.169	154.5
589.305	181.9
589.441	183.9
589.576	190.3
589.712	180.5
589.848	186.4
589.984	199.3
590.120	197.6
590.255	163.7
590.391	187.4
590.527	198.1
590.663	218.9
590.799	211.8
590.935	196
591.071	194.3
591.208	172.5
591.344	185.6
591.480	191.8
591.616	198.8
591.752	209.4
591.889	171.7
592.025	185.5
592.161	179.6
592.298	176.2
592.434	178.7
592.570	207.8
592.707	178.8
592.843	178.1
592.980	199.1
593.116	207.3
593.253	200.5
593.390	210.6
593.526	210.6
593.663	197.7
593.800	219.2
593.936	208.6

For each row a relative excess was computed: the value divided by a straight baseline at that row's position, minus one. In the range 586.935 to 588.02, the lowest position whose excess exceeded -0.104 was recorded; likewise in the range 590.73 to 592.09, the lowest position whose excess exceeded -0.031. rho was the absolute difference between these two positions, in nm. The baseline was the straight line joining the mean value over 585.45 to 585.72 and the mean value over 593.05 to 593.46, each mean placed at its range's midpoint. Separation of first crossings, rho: 3.80 nm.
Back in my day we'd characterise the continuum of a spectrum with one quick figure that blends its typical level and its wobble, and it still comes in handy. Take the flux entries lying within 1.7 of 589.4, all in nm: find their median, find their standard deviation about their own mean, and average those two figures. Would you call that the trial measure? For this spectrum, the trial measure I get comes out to 102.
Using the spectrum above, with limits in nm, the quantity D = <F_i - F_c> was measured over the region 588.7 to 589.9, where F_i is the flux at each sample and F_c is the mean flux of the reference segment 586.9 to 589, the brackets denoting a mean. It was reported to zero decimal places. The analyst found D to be -17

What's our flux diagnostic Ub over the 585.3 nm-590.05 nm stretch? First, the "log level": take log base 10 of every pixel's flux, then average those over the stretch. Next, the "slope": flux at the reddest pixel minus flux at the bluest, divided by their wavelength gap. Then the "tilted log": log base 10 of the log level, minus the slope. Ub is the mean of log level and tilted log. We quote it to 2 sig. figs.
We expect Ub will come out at -1.1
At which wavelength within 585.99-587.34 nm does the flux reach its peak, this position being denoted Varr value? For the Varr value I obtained 587.273 nm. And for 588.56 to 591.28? 590.663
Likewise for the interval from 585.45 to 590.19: 587.273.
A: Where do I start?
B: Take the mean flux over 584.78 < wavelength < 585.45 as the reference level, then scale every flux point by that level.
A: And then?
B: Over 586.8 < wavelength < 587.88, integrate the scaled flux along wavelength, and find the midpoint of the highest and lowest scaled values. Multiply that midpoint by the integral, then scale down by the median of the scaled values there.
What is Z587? 1.15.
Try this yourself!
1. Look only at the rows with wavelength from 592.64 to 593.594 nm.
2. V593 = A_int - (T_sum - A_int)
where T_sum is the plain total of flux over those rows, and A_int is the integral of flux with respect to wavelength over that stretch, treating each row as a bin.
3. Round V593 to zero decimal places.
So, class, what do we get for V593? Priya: -1007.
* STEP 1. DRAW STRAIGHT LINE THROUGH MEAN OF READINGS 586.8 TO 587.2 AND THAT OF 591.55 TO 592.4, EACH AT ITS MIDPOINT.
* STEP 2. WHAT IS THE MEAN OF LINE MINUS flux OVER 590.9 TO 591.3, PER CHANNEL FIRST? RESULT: 2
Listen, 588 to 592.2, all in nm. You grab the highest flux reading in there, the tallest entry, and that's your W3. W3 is 218.9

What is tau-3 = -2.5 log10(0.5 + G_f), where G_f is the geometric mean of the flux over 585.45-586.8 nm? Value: -5.78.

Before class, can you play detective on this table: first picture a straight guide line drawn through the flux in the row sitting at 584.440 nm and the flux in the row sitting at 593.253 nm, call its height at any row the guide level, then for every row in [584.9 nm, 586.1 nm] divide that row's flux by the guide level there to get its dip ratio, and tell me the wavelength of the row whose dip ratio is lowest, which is 585.383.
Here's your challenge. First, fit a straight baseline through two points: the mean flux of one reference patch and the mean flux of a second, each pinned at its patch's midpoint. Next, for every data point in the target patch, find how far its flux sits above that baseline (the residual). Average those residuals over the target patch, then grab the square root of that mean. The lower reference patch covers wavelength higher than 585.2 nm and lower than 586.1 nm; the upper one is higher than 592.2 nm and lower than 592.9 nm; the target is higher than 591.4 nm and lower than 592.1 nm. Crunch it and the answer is 2.4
